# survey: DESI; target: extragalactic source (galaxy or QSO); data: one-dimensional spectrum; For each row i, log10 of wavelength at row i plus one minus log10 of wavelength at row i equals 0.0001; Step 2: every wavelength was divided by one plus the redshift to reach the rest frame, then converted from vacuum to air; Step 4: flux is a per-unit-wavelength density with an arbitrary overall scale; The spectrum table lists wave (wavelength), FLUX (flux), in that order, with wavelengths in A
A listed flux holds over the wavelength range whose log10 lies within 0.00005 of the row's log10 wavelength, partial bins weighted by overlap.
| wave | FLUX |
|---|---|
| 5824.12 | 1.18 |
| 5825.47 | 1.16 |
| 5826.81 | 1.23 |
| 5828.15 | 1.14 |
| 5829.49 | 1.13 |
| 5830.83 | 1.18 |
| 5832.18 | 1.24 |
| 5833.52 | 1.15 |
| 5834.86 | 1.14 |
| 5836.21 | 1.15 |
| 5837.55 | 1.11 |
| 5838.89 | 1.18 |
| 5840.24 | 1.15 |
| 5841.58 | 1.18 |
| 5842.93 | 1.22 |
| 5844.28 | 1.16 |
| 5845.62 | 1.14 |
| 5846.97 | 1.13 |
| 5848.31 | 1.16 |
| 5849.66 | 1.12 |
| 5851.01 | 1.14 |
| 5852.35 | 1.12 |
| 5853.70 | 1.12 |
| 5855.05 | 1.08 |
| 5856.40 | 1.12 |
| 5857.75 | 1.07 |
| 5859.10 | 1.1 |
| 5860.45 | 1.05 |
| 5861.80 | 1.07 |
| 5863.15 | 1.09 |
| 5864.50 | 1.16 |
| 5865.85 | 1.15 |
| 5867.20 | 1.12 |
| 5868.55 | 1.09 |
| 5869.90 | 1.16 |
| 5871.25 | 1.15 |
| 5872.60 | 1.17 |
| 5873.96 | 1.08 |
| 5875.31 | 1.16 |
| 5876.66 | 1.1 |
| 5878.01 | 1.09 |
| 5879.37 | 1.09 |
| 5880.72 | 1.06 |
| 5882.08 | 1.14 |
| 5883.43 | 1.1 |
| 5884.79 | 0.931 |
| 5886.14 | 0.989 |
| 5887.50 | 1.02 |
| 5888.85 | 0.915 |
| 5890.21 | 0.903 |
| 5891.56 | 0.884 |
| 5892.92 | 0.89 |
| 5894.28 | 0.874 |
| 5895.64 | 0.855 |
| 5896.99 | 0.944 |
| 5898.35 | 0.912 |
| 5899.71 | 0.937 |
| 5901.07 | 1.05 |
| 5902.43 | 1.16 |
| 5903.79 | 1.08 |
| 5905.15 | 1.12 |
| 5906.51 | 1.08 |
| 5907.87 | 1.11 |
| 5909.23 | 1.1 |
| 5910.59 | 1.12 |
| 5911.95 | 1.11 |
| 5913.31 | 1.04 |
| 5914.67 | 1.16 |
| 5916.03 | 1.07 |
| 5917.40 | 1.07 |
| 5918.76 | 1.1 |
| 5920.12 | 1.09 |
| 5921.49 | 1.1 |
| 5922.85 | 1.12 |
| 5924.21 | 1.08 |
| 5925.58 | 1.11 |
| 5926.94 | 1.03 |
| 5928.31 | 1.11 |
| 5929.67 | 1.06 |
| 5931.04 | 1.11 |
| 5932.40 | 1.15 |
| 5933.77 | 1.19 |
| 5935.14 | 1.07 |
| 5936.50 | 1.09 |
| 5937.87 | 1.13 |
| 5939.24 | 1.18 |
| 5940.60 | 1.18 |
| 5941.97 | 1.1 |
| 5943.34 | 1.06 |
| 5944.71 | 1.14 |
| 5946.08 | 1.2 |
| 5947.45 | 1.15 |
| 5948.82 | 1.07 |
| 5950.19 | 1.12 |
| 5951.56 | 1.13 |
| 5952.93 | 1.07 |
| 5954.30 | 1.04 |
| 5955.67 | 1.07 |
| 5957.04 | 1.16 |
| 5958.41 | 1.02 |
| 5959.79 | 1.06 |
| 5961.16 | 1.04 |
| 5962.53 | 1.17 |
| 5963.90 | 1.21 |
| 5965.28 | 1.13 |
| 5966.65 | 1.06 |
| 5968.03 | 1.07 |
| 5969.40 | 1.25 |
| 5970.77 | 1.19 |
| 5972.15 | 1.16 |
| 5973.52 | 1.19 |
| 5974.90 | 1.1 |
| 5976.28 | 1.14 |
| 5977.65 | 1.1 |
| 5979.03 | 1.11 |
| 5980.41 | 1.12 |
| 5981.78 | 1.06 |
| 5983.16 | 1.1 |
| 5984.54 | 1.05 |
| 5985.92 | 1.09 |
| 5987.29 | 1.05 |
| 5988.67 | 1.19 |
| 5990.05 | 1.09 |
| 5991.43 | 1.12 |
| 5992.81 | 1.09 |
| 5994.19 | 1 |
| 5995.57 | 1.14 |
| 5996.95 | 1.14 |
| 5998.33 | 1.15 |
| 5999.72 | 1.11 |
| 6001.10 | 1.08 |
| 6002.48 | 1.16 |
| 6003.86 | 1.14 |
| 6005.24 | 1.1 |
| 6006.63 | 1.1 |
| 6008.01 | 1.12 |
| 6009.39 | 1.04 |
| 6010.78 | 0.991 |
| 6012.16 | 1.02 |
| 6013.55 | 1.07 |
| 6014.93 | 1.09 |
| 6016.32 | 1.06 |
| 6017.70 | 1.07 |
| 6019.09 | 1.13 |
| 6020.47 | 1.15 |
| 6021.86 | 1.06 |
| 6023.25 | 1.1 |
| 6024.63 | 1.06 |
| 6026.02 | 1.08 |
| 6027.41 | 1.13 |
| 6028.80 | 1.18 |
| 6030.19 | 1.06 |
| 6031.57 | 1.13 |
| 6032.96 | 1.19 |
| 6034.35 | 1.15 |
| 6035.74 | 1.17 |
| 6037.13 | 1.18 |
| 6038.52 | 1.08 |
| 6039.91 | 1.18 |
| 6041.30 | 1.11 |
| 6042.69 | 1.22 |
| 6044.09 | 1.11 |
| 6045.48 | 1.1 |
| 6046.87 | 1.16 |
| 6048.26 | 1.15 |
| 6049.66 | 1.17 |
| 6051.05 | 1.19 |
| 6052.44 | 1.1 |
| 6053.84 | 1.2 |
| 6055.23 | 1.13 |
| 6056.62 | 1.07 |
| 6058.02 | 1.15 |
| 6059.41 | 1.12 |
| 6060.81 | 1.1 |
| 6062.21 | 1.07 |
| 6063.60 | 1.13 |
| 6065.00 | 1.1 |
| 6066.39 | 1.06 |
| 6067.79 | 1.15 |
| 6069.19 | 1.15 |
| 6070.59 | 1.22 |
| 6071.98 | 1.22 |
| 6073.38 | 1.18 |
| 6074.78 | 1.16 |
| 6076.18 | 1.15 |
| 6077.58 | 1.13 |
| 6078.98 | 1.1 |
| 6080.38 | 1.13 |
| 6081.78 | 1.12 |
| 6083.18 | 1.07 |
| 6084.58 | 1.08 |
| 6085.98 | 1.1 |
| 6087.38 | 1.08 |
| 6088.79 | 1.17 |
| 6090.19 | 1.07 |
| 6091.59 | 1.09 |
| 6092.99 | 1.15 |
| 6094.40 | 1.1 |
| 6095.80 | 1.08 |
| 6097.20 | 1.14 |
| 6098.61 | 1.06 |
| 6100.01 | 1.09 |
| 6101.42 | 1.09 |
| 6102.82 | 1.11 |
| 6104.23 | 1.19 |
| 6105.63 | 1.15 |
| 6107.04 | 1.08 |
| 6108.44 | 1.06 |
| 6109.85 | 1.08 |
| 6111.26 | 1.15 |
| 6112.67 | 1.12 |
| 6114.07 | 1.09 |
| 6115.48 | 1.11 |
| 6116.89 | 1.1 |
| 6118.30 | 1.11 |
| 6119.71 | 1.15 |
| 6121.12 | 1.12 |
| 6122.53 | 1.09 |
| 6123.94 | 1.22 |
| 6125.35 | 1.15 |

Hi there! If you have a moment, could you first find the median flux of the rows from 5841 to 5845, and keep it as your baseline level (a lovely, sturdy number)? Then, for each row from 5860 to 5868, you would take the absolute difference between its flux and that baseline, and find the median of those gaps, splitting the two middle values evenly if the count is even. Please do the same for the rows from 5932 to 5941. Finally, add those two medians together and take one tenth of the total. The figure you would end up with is 0.0105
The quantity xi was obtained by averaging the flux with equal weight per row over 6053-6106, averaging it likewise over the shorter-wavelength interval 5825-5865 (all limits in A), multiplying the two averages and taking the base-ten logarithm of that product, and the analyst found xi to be 0.107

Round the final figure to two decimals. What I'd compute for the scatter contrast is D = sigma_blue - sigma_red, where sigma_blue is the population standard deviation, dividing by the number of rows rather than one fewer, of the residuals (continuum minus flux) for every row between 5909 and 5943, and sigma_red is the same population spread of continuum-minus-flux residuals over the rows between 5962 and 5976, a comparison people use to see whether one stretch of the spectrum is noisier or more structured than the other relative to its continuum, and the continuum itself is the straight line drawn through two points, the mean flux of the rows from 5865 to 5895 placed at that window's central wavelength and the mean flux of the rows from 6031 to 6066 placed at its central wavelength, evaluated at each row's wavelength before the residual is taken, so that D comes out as -0.02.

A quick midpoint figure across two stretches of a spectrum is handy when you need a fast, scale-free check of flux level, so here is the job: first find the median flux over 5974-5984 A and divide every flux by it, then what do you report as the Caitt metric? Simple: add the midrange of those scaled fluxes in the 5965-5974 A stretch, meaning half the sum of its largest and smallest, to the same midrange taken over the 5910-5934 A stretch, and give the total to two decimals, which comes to 2.06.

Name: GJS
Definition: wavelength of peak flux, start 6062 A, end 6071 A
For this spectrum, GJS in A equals 6070.59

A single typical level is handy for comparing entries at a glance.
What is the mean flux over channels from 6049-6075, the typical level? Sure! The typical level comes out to 1.14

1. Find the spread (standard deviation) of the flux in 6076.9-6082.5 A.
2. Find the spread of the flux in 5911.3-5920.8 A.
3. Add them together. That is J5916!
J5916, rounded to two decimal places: 0.05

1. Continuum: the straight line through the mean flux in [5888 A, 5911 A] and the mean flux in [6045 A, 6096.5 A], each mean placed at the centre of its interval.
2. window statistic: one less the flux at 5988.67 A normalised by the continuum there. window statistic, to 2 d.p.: -0.12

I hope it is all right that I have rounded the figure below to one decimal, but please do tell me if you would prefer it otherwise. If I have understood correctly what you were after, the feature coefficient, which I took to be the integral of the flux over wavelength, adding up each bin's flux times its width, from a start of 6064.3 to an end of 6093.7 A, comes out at 33.1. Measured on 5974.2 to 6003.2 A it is 32.0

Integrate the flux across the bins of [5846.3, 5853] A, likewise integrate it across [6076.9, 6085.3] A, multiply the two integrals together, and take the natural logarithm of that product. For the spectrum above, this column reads 4.26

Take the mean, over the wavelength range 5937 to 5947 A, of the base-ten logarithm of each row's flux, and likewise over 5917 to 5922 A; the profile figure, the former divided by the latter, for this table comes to 1.5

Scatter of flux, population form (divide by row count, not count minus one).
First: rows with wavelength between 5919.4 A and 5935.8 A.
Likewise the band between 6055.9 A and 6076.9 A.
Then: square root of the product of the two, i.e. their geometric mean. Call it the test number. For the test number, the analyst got 0.044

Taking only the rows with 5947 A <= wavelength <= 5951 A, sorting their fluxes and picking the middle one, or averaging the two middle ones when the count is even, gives 1.12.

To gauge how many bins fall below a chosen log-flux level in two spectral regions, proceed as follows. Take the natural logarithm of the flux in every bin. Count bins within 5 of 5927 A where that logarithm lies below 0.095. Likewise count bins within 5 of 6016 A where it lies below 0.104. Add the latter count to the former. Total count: 8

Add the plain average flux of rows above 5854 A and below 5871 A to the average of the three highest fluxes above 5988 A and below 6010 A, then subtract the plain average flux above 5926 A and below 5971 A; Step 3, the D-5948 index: 1.16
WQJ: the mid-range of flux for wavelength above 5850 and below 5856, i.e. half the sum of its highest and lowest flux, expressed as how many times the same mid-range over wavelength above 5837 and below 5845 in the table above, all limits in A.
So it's 0.95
